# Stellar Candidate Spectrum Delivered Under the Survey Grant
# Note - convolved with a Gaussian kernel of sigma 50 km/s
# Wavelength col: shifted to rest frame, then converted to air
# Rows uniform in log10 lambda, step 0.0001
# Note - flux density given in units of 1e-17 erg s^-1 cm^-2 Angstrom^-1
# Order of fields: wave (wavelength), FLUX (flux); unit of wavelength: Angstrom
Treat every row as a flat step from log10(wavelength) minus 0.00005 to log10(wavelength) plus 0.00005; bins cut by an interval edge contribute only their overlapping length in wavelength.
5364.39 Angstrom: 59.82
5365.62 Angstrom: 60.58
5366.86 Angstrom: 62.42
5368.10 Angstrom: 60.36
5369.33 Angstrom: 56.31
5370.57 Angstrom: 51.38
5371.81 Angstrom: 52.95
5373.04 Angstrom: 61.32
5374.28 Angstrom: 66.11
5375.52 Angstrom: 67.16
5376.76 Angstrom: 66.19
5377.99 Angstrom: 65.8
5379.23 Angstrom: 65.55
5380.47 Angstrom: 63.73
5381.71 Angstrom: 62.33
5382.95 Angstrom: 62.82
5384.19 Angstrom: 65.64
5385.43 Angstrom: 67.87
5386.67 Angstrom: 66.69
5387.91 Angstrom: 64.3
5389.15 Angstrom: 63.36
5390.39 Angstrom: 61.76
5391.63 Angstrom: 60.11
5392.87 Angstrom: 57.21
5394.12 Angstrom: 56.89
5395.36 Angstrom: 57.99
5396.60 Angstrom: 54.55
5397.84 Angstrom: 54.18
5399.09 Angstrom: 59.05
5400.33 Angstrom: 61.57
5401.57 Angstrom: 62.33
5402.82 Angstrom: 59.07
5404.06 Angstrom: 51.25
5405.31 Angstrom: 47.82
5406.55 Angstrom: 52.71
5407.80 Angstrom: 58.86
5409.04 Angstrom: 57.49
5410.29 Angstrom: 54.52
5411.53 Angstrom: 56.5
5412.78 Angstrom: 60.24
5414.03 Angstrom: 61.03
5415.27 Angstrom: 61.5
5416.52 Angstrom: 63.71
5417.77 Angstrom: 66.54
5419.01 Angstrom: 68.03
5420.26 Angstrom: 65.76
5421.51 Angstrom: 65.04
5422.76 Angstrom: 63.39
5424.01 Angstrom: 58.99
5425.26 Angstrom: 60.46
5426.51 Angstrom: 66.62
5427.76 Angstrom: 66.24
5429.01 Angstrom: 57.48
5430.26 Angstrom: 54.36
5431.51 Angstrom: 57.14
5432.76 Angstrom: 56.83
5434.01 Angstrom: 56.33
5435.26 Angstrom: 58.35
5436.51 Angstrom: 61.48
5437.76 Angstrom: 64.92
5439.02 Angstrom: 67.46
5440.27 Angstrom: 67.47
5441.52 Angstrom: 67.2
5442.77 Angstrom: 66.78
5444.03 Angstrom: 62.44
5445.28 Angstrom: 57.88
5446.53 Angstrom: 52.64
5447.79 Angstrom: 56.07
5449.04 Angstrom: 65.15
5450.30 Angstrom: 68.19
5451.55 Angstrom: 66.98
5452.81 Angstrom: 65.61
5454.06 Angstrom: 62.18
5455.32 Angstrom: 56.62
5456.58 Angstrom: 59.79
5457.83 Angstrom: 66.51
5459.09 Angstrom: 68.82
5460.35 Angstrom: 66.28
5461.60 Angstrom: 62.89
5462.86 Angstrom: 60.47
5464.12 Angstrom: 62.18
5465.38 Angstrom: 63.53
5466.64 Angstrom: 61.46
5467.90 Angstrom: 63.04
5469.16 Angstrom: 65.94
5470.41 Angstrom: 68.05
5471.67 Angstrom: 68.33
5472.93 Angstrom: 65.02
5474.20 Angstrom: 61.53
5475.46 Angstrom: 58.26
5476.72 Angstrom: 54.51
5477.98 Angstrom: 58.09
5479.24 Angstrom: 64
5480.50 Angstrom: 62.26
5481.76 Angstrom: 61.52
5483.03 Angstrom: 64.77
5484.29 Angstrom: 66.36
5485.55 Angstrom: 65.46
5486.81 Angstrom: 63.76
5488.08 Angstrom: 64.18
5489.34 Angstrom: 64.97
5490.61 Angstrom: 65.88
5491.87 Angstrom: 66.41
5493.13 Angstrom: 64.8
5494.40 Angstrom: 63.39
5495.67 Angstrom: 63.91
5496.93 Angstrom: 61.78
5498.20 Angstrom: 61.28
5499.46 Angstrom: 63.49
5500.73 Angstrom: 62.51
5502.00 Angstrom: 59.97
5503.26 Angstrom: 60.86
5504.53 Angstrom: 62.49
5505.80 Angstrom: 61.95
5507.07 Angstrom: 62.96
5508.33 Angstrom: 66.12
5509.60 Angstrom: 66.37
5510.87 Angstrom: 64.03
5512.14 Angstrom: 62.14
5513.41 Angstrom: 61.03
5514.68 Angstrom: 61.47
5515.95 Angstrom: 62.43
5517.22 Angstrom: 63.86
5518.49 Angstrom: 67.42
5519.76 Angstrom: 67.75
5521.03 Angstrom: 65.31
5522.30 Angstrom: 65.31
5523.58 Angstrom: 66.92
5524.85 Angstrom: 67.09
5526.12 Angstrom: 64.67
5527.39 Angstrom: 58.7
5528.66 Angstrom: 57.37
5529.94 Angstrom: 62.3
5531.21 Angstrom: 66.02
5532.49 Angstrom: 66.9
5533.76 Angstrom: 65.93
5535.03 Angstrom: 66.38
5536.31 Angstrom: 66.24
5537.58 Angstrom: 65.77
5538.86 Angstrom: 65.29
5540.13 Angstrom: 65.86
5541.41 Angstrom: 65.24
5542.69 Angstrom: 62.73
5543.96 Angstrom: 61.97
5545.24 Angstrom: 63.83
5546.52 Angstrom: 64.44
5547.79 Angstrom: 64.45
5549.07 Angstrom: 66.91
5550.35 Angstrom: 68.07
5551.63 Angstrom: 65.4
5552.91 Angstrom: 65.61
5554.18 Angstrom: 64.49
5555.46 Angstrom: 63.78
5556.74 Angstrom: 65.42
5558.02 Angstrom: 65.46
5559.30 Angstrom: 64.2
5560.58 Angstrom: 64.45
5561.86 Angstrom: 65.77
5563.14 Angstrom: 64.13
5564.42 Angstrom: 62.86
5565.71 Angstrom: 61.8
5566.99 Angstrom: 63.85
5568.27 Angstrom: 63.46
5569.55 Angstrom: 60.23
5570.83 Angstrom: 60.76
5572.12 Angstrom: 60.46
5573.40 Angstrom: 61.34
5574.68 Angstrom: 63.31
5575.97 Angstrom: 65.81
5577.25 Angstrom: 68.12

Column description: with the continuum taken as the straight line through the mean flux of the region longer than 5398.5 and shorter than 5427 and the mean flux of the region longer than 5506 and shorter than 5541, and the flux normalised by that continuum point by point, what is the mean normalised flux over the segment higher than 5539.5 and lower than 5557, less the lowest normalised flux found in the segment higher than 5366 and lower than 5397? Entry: 0.11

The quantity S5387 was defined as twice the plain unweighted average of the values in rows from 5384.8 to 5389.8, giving 131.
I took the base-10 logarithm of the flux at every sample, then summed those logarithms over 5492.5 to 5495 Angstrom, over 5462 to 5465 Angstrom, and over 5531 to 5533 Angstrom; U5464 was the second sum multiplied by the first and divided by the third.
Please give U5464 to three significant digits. 3.54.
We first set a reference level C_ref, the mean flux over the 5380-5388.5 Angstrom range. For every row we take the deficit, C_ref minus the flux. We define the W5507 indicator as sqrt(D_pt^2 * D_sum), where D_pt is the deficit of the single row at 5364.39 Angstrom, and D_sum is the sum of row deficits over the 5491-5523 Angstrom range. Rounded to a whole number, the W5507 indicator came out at 27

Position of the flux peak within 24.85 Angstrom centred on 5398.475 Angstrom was 5386.67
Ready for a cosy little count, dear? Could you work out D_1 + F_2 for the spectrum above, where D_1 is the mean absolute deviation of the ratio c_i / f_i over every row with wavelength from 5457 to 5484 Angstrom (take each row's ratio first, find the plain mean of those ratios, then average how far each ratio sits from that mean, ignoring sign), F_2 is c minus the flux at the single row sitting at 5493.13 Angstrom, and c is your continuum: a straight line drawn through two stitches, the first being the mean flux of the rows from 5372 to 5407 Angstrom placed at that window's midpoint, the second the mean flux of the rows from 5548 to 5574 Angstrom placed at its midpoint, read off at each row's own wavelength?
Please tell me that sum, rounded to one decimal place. -2.0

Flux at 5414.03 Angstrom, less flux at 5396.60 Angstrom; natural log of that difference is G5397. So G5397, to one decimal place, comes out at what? 1.9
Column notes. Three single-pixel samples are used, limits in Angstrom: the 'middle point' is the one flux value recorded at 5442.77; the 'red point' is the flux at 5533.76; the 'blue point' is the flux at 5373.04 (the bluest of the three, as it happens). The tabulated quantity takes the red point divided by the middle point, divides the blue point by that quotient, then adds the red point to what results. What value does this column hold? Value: 128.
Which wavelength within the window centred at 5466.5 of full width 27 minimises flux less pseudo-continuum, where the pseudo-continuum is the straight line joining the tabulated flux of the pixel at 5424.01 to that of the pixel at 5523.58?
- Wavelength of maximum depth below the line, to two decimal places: 5476.72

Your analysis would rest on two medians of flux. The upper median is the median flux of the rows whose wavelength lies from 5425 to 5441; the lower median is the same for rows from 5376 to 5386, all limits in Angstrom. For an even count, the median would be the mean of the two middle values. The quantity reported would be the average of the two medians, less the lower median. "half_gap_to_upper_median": -2.6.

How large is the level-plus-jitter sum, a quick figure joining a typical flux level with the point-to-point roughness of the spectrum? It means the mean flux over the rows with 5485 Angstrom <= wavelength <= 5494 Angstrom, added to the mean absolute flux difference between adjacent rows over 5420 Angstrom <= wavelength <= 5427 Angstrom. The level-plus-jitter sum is 67.9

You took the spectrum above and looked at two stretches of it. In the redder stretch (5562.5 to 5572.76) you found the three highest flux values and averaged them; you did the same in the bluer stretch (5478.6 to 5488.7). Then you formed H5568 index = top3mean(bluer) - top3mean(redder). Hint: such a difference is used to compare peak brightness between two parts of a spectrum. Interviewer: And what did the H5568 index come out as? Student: 1.7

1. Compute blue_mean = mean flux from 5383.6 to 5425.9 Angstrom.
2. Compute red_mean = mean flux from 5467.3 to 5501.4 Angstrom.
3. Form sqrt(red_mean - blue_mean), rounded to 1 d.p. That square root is 1.8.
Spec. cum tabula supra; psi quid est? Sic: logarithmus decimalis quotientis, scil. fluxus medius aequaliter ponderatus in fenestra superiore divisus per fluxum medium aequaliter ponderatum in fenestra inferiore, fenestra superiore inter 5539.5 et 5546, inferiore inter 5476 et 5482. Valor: 0.027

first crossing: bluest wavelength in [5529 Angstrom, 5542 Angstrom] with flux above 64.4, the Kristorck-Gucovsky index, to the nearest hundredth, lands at 5531.21 Angstrom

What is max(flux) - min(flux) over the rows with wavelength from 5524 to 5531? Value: 10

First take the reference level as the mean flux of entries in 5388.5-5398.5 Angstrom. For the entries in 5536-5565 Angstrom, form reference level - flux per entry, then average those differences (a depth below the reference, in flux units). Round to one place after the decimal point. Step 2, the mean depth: -6.6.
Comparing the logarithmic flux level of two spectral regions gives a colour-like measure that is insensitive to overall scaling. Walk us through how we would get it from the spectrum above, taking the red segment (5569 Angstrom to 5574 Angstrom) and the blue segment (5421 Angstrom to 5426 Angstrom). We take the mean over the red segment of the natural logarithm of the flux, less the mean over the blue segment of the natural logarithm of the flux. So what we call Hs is -0.02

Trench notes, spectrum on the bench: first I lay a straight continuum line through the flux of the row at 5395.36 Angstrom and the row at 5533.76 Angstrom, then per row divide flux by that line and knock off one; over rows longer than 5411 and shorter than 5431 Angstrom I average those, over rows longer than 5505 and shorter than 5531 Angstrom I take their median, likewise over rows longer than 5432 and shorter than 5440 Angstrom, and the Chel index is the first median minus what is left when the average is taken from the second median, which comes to 0.039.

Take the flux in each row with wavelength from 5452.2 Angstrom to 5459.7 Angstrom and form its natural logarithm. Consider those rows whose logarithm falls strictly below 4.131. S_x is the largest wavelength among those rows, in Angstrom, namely 5456.58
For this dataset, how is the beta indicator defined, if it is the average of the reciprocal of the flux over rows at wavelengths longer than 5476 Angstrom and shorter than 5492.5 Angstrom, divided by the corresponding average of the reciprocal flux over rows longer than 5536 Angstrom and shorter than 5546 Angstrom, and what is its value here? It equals 1.024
